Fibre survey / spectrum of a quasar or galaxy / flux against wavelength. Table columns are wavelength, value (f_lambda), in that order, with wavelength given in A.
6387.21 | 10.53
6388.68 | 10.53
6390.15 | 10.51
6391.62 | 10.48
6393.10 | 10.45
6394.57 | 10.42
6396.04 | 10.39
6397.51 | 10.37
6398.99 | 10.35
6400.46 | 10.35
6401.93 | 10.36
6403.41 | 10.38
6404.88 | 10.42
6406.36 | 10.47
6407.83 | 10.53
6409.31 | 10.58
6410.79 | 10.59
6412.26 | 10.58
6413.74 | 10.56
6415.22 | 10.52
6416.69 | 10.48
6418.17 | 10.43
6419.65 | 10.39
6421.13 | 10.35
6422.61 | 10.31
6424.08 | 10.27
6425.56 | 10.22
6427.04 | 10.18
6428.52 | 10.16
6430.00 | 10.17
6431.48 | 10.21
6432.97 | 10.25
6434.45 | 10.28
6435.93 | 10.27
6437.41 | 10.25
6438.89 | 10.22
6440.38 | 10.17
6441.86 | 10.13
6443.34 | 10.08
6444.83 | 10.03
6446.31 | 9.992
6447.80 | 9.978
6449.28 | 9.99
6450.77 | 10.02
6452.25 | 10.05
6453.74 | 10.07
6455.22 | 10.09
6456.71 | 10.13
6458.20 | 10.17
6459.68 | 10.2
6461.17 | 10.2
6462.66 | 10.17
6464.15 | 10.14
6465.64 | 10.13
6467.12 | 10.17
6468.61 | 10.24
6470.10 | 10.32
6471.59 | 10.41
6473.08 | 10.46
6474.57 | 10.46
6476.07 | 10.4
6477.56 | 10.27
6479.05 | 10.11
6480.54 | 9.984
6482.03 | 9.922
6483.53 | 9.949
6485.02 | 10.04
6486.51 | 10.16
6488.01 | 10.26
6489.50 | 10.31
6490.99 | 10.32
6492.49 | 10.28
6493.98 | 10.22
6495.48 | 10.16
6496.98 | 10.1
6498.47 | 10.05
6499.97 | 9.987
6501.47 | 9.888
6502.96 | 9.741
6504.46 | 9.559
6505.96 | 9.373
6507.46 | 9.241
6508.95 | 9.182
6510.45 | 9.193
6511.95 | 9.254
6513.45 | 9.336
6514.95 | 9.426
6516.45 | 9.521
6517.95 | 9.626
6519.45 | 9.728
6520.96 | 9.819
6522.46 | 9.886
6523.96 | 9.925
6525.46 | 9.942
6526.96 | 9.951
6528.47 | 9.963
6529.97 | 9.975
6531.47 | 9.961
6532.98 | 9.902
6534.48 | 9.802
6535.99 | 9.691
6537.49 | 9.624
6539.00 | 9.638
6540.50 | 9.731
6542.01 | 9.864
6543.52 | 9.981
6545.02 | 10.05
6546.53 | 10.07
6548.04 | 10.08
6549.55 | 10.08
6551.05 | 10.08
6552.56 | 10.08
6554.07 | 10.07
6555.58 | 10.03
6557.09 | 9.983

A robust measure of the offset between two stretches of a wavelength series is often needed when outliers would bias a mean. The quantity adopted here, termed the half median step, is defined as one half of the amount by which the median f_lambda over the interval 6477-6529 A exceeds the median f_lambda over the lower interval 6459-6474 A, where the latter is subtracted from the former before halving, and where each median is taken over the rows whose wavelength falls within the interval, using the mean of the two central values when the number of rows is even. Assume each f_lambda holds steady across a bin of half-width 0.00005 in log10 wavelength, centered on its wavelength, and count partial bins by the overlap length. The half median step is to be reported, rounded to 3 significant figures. -0.129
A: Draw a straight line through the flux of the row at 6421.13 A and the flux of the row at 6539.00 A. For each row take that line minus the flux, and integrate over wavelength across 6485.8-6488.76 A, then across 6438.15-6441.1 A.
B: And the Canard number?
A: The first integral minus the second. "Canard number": -0.90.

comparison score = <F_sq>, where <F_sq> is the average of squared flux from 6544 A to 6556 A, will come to 101.4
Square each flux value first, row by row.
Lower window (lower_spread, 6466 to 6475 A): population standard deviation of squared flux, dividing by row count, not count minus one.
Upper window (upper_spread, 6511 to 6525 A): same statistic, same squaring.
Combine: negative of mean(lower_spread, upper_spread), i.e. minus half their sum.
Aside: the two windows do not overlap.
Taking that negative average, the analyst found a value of -3.3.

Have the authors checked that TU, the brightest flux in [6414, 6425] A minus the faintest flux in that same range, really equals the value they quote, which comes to 0.25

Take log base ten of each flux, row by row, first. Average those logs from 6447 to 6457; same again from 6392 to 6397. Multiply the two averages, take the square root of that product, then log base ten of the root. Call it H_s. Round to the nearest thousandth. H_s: 0.004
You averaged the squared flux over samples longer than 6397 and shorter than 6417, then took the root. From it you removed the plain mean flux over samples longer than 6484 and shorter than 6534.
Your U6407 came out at 0.6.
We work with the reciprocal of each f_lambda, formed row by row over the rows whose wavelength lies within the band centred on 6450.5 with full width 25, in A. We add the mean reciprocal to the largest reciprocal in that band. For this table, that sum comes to 0.199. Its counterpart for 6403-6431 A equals 0.195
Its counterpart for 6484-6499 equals 0.198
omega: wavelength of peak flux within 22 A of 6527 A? 6548.04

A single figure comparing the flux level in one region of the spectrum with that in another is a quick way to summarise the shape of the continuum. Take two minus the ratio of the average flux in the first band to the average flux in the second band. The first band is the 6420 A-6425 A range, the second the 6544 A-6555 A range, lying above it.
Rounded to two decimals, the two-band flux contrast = 0.98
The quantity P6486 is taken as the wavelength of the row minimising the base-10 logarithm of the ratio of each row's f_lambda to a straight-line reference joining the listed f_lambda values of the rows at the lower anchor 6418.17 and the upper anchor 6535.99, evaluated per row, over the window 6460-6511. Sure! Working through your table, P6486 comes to 6508.95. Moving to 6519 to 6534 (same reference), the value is 6519.45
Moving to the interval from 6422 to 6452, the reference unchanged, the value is 6447.80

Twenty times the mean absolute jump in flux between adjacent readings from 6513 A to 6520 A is 2.0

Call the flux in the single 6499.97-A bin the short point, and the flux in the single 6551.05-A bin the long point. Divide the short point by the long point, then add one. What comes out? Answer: 1.99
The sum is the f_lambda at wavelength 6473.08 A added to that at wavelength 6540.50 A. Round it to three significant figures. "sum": 20.2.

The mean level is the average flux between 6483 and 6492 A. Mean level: 10.2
